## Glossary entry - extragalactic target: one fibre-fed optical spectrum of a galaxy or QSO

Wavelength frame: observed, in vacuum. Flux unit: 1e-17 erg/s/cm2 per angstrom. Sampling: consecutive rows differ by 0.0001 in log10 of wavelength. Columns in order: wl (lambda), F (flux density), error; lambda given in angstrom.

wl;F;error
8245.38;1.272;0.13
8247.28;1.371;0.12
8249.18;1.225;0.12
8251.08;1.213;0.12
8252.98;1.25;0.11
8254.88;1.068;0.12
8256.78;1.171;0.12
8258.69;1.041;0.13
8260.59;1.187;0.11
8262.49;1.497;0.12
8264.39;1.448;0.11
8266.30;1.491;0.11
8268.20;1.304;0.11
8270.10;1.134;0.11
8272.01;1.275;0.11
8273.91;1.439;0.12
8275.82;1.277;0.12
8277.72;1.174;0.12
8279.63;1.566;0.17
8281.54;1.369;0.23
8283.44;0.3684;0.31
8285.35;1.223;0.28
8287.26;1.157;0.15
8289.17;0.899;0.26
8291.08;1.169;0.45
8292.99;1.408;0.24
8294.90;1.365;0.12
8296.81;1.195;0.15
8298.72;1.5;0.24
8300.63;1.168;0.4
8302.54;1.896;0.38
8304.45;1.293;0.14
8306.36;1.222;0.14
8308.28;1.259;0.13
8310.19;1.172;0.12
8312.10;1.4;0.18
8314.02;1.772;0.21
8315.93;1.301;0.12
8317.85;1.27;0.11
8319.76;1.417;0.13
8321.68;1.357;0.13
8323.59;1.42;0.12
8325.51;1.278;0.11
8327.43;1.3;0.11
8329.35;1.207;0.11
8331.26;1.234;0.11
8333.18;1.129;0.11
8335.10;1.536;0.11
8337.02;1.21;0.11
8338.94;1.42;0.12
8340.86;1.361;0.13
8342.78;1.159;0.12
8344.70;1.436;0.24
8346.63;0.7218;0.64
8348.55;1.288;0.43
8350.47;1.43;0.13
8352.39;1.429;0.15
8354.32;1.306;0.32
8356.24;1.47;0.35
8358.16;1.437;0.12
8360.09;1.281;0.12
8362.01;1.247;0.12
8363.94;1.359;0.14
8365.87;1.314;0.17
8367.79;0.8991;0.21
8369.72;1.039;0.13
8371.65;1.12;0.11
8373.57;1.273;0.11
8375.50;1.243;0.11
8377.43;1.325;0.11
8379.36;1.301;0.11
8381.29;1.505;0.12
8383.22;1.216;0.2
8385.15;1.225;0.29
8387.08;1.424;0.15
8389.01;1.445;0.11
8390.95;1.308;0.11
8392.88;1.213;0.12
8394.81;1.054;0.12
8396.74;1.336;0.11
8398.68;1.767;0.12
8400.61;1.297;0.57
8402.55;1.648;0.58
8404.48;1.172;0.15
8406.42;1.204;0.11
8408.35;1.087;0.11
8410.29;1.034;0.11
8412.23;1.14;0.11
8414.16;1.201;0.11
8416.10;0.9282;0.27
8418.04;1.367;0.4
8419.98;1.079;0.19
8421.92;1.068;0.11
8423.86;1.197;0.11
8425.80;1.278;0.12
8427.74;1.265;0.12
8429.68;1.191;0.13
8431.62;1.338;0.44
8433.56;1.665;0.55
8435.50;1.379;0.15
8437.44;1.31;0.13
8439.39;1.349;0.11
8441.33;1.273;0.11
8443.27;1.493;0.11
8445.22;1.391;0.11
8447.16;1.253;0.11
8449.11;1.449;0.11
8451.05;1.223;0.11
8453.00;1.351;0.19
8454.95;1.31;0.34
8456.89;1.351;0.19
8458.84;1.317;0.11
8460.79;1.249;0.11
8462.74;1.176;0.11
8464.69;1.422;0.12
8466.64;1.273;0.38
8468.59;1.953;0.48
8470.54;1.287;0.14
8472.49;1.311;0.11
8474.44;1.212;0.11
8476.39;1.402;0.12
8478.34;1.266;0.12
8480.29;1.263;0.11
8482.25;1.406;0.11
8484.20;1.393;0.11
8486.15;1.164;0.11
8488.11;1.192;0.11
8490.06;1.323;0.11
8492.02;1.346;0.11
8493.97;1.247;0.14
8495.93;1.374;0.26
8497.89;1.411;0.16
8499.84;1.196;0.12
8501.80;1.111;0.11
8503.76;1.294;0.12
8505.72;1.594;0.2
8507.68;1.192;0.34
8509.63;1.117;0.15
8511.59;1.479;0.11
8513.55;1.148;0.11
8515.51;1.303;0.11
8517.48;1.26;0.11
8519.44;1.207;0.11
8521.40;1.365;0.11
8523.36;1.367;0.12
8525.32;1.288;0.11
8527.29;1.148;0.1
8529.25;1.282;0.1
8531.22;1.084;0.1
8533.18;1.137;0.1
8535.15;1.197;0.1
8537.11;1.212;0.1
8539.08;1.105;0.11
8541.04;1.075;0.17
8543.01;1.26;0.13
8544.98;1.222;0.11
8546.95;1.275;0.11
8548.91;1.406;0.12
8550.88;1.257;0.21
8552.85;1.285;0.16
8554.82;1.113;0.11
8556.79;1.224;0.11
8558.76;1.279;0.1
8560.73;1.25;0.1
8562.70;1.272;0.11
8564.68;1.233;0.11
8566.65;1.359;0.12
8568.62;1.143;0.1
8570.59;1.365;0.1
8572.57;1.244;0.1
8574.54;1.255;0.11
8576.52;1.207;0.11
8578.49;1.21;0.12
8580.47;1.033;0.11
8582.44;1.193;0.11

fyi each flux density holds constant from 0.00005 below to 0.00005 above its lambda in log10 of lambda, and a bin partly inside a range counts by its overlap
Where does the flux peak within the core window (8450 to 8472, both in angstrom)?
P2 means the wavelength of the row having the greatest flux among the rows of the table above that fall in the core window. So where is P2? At 8468.59 angstrom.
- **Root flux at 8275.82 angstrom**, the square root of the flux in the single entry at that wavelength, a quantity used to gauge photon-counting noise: 1.13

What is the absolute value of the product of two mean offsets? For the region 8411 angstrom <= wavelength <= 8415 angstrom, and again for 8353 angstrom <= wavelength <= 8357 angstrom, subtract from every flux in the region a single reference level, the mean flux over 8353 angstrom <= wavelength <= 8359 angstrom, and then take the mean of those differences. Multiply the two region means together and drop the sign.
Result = 0.004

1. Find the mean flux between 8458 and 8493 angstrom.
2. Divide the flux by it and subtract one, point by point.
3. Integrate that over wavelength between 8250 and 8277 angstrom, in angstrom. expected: -1.2 angstrom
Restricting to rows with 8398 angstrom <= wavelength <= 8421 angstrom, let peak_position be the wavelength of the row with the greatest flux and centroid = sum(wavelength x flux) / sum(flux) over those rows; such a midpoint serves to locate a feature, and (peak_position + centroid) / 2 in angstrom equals 8403.6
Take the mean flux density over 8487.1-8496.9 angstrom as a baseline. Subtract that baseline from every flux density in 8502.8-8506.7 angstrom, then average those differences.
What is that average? 0.15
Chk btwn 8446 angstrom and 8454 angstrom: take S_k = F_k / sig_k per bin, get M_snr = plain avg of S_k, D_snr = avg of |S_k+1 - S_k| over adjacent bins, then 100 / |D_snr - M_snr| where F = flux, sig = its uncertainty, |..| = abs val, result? 12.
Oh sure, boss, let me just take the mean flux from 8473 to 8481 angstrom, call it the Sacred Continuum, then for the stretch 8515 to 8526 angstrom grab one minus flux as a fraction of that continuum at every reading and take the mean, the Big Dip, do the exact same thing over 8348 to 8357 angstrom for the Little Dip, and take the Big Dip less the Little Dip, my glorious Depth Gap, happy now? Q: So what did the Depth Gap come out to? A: 0.07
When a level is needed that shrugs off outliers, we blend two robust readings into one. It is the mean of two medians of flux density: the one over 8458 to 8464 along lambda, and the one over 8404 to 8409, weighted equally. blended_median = 1.21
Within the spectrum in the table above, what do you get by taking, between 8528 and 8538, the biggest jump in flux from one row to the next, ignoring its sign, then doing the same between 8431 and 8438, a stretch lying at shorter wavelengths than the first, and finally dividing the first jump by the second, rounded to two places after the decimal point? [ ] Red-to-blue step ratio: 0.61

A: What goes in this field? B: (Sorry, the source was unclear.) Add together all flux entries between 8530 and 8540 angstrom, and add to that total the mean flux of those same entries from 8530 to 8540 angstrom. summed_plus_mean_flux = 6.9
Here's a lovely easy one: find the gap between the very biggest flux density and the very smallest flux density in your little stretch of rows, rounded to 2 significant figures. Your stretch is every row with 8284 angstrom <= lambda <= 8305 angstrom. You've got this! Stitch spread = 1.0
